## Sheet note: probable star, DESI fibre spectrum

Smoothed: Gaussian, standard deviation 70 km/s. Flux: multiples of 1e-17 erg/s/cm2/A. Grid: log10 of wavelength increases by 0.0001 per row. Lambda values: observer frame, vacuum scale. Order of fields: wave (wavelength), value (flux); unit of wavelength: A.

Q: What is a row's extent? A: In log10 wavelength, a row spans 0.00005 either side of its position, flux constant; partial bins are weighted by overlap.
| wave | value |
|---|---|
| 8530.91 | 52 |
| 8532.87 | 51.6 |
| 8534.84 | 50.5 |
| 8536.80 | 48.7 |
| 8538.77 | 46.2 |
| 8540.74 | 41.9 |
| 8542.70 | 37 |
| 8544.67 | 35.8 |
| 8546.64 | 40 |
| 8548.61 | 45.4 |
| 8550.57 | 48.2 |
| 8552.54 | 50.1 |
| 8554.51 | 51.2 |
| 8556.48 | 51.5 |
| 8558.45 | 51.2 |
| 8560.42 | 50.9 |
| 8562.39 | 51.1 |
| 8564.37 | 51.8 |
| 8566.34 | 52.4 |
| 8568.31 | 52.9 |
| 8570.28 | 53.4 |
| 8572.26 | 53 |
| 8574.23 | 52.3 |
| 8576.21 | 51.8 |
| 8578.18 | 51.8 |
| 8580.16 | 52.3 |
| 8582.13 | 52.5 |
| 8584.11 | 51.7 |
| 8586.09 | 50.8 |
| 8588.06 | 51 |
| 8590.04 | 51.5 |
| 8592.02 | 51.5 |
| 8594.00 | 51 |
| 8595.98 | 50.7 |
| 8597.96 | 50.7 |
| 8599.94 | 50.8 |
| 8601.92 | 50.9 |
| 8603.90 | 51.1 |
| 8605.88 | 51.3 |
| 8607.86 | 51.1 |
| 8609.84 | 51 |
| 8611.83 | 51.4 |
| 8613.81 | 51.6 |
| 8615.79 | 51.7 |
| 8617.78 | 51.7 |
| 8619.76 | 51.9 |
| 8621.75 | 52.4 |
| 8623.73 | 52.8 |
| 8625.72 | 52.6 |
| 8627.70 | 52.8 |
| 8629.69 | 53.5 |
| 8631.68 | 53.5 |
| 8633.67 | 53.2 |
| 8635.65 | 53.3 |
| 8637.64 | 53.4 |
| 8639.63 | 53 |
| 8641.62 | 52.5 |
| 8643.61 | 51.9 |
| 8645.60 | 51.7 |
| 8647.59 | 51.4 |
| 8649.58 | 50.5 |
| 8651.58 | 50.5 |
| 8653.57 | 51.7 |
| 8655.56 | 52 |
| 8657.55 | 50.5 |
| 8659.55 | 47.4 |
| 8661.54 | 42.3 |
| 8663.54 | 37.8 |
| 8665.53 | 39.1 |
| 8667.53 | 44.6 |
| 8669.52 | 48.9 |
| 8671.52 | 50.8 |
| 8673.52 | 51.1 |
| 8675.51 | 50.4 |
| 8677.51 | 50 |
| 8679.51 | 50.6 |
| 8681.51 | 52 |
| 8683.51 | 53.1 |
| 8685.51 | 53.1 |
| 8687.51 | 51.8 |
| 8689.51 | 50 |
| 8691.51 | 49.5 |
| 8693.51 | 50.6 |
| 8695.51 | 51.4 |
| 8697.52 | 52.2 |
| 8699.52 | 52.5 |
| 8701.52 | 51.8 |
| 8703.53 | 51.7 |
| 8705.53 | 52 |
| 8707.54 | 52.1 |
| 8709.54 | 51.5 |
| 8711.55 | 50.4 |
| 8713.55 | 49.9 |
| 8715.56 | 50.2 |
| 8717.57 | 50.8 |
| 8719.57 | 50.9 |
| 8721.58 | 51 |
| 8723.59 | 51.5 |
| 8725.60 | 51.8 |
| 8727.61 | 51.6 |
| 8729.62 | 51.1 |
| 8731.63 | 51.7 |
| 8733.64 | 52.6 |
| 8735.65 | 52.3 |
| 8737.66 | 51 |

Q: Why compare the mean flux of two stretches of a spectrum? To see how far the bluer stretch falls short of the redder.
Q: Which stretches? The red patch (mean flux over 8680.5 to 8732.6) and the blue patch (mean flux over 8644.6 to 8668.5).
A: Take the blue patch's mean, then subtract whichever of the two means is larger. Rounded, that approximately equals -3.9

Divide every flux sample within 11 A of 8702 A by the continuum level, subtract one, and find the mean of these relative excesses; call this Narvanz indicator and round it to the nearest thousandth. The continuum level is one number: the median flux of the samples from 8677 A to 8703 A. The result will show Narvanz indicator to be -0.007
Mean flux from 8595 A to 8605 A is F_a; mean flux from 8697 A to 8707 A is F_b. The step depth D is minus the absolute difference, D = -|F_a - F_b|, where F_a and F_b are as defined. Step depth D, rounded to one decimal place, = -1.2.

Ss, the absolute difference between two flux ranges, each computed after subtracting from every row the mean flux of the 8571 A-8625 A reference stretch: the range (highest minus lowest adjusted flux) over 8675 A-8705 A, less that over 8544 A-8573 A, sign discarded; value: 14.0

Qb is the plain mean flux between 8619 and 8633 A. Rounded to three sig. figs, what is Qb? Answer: 52.8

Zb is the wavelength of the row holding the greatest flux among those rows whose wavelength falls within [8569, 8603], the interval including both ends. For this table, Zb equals 8570.28 A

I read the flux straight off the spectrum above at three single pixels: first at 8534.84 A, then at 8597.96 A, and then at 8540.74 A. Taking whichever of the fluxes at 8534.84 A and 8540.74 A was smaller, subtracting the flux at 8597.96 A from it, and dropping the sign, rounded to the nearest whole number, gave 9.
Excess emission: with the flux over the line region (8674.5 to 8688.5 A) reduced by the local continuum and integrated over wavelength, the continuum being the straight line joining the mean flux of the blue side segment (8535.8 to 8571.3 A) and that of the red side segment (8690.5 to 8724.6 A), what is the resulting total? 14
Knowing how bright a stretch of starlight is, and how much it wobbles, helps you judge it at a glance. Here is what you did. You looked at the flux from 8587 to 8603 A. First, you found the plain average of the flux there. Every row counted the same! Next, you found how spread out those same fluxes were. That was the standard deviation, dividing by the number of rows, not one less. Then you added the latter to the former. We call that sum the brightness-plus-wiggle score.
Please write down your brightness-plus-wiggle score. 51.3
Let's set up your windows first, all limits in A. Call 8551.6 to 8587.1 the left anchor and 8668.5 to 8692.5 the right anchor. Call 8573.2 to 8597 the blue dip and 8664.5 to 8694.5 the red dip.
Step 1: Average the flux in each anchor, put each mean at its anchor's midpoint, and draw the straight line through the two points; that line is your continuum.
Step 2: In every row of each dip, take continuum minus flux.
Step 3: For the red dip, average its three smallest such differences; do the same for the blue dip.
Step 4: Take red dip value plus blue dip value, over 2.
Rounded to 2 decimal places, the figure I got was -1.22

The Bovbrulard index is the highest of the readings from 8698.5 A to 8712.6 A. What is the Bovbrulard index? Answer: 52.5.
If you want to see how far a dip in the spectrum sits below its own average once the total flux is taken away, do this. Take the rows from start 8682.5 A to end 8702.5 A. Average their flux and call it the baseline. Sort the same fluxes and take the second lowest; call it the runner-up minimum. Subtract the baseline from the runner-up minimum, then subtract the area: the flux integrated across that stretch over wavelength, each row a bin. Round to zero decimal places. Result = -1034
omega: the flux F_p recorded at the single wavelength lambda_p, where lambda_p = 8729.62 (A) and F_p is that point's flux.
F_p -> 51.1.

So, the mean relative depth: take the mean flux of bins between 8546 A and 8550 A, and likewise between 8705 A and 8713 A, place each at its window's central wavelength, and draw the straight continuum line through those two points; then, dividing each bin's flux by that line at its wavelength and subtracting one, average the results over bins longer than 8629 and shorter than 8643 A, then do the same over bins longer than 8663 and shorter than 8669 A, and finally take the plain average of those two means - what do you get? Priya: -0.03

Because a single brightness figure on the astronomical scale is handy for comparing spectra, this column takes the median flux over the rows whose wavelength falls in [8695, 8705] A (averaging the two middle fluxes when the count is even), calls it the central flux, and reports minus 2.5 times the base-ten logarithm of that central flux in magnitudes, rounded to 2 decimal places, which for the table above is -4.29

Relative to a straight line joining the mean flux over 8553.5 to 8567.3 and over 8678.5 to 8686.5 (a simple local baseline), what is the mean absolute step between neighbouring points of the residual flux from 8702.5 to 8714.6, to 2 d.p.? 0.52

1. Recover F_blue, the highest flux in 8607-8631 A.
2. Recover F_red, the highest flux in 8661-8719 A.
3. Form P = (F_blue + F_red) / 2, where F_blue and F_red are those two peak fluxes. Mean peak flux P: 53.3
